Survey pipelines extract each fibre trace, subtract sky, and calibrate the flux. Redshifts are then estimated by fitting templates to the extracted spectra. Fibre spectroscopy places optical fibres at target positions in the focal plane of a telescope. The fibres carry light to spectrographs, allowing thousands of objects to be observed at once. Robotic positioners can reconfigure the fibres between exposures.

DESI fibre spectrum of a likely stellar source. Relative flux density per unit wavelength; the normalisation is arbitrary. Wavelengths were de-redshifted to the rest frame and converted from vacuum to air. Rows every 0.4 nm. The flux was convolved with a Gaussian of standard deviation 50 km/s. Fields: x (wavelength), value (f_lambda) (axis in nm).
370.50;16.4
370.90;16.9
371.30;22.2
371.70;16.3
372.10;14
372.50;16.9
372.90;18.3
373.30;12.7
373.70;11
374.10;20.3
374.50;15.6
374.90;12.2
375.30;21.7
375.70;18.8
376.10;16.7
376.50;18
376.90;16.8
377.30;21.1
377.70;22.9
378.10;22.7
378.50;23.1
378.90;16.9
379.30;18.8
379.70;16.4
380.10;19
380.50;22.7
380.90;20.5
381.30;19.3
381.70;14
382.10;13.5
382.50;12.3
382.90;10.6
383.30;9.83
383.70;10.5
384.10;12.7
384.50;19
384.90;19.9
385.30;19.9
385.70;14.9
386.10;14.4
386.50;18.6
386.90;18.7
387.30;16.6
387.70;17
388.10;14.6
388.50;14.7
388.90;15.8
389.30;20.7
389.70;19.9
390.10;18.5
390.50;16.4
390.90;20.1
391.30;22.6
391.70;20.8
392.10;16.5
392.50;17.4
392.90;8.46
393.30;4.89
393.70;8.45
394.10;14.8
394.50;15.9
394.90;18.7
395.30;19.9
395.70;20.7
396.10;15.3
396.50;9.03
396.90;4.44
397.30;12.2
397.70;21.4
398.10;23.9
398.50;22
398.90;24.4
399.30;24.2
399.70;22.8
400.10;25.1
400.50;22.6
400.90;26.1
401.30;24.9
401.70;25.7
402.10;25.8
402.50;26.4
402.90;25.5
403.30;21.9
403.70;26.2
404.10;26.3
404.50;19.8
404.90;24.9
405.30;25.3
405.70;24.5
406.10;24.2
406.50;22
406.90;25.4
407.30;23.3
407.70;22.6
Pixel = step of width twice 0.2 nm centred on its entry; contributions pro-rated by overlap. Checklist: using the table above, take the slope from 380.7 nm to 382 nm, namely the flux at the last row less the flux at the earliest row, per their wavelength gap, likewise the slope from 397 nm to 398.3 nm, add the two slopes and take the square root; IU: 2.5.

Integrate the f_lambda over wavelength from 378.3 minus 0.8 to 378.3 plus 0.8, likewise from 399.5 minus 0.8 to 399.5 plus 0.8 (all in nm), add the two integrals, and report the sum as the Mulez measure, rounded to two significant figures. 73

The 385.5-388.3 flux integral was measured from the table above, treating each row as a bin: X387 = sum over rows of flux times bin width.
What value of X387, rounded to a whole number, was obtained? 46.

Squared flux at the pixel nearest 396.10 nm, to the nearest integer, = 234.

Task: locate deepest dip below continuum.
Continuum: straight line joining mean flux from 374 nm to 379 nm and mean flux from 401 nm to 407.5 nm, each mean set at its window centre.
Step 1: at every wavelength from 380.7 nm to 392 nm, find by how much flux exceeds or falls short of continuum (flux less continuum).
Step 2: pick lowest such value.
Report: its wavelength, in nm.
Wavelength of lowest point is 383.30 nm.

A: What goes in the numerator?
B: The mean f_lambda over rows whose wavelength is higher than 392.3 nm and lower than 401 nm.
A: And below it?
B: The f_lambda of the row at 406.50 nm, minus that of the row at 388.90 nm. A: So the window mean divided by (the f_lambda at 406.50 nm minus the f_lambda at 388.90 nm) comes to 2.8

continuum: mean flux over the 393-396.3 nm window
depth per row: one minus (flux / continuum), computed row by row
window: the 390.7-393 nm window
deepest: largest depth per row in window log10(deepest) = -0.37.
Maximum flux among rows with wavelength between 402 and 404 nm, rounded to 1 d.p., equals 26.4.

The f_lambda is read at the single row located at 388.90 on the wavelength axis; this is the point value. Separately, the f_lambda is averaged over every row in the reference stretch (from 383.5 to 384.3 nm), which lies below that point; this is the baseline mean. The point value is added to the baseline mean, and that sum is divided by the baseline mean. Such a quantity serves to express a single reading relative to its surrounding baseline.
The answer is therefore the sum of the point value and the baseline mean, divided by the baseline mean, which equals 2.4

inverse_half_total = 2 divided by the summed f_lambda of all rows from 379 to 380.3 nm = 0.0369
